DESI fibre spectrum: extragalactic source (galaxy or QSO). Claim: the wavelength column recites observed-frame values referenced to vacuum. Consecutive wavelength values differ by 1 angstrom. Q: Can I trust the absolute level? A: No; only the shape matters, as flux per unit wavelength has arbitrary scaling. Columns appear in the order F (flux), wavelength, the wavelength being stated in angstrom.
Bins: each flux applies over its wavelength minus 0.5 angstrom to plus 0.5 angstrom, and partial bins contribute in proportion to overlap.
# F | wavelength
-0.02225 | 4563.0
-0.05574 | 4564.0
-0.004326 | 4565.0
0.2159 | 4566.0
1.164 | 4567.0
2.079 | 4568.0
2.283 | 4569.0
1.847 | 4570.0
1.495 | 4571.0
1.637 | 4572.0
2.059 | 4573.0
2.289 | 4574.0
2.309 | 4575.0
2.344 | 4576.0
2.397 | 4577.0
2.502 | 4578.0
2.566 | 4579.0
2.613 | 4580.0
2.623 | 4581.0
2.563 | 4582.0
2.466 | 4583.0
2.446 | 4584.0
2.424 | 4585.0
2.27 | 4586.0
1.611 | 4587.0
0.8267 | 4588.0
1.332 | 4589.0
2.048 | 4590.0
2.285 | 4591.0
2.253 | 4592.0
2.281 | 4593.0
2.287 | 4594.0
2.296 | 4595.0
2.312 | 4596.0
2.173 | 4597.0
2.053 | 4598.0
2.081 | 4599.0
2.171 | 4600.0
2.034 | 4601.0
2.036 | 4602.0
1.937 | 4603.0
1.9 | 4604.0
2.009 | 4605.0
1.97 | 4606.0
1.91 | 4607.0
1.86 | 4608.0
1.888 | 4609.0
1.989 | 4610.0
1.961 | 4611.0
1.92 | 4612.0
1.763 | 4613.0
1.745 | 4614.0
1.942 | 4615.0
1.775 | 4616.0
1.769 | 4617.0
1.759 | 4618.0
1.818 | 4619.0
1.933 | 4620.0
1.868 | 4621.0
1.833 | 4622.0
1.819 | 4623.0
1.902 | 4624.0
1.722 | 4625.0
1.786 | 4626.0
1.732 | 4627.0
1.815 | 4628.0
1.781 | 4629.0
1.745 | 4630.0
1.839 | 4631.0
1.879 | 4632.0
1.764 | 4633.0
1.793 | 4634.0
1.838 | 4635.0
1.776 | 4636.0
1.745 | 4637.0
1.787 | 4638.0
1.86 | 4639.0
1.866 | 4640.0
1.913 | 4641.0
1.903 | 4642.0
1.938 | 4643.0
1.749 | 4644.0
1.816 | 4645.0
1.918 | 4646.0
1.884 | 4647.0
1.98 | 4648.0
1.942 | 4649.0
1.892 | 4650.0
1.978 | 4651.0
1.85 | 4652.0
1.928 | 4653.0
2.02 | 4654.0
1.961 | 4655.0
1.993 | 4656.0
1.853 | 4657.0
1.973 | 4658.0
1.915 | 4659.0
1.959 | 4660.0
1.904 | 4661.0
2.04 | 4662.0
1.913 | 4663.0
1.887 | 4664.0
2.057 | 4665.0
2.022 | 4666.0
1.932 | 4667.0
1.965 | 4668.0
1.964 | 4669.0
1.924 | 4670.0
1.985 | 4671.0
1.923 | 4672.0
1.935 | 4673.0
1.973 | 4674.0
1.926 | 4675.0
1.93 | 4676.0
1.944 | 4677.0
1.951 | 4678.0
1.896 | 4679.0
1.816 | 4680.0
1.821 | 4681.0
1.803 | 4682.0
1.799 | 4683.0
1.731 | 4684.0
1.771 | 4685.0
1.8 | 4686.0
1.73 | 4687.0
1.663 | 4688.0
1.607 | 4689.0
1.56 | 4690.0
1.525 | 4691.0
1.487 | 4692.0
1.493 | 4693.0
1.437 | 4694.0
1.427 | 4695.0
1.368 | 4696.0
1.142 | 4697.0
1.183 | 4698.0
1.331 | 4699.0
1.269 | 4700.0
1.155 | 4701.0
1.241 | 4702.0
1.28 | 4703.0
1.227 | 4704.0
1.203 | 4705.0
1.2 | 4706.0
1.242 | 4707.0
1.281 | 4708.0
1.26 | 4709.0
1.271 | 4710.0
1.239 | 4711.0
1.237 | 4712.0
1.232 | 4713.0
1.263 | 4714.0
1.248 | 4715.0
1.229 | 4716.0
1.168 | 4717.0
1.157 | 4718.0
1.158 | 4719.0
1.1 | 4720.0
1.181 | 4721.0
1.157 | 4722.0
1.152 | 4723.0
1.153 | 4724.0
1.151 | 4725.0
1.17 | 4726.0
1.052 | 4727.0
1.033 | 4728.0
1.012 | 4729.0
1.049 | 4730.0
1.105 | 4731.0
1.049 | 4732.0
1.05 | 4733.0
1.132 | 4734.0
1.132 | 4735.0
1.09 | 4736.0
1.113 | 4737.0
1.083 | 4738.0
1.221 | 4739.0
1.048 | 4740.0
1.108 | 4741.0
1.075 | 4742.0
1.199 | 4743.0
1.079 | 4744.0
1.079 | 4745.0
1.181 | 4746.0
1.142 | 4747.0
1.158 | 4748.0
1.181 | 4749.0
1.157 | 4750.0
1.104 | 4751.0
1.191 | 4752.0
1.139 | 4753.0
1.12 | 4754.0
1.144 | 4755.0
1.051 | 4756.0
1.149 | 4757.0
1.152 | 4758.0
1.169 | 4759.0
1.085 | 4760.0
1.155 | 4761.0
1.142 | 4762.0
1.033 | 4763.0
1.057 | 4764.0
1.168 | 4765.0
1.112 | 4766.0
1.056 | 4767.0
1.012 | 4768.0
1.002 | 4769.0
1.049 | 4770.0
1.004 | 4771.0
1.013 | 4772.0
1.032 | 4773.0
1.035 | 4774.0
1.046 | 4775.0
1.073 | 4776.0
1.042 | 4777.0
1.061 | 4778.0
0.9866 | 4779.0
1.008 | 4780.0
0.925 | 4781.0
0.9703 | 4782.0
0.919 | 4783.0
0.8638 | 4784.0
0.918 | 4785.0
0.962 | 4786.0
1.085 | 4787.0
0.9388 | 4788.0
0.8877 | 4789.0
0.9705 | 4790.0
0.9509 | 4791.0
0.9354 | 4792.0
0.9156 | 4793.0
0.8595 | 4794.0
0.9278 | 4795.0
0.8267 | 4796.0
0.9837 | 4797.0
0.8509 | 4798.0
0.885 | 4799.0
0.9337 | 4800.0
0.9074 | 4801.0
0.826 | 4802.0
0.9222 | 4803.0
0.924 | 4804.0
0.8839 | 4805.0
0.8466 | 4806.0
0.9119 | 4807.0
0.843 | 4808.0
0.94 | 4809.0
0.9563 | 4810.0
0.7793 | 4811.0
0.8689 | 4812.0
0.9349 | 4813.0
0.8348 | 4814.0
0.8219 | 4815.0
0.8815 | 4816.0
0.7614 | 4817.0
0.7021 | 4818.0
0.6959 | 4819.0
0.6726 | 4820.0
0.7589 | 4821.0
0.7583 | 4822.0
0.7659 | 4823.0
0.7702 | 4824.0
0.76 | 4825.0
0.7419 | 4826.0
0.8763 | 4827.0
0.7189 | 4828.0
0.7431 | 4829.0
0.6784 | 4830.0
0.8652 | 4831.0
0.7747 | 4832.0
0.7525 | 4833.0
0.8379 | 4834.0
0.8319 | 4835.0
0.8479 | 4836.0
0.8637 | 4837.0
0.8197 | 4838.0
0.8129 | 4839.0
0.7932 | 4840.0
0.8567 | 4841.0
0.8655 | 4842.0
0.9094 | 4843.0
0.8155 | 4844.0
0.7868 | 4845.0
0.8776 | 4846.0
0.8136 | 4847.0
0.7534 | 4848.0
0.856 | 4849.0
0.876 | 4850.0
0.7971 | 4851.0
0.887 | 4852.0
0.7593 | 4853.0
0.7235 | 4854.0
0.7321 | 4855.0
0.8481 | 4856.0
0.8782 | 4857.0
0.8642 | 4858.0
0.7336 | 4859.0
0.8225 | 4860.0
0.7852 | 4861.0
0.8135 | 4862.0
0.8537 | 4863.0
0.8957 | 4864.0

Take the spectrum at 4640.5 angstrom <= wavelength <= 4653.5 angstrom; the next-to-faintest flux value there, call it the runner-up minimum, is 1.816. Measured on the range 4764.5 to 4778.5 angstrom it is 1.004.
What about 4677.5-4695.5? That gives 1.437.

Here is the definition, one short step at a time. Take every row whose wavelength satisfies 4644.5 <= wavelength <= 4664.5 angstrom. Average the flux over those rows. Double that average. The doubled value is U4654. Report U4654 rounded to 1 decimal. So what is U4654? 3.9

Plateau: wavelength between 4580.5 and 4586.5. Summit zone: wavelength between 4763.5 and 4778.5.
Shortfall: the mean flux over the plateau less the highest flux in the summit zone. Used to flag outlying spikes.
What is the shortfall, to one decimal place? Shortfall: 1.3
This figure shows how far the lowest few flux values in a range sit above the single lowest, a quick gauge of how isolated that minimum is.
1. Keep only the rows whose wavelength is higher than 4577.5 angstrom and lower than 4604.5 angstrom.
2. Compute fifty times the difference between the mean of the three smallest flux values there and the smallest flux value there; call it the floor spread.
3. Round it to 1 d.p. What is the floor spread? 21.5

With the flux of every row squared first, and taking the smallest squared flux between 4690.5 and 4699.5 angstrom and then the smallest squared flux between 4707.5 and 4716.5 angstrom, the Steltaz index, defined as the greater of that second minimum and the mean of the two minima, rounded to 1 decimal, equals 1.5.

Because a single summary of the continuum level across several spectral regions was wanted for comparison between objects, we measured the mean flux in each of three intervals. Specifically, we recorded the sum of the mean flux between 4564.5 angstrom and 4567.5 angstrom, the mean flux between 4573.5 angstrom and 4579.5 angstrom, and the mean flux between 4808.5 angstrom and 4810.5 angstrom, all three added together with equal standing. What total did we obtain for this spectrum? 3.81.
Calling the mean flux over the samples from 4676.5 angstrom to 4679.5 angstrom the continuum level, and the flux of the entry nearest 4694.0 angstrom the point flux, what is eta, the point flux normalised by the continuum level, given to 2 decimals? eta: 0.74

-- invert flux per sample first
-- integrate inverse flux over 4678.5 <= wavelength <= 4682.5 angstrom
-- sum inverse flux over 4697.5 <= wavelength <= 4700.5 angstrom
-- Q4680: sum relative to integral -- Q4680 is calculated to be 1.1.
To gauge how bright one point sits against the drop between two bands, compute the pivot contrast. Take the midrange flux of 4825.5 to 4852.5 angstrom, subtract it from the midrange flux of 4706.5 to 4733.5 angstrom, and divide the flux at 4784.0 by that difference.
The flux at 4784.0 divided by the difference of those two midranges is 2.4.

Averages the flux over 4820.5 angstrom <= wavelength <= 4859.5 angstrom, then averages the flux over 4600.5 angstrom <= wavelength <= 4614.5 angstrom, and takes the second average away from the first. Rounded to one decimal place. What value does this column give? -1.1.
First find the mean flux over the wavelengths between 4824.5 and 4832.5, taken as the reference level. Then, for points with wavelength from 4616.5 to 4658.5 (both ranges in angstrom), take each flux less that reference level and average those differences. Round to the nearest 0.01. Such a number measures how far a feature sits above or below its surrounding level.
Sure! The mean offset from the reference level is 1.09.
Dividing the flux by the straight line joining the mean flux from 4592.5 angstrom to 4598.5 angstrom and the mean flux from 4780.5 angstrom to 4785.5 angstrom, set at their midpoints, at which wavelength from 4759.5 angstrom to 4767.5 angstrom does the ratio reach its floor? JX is 4763.0 angstrom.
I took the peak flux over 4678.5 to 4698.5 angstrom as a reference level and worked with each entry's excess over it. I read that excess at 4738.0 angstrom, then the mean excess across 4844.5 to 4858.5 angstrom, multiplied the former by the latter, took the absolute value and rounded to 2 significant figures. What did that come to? 0.88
